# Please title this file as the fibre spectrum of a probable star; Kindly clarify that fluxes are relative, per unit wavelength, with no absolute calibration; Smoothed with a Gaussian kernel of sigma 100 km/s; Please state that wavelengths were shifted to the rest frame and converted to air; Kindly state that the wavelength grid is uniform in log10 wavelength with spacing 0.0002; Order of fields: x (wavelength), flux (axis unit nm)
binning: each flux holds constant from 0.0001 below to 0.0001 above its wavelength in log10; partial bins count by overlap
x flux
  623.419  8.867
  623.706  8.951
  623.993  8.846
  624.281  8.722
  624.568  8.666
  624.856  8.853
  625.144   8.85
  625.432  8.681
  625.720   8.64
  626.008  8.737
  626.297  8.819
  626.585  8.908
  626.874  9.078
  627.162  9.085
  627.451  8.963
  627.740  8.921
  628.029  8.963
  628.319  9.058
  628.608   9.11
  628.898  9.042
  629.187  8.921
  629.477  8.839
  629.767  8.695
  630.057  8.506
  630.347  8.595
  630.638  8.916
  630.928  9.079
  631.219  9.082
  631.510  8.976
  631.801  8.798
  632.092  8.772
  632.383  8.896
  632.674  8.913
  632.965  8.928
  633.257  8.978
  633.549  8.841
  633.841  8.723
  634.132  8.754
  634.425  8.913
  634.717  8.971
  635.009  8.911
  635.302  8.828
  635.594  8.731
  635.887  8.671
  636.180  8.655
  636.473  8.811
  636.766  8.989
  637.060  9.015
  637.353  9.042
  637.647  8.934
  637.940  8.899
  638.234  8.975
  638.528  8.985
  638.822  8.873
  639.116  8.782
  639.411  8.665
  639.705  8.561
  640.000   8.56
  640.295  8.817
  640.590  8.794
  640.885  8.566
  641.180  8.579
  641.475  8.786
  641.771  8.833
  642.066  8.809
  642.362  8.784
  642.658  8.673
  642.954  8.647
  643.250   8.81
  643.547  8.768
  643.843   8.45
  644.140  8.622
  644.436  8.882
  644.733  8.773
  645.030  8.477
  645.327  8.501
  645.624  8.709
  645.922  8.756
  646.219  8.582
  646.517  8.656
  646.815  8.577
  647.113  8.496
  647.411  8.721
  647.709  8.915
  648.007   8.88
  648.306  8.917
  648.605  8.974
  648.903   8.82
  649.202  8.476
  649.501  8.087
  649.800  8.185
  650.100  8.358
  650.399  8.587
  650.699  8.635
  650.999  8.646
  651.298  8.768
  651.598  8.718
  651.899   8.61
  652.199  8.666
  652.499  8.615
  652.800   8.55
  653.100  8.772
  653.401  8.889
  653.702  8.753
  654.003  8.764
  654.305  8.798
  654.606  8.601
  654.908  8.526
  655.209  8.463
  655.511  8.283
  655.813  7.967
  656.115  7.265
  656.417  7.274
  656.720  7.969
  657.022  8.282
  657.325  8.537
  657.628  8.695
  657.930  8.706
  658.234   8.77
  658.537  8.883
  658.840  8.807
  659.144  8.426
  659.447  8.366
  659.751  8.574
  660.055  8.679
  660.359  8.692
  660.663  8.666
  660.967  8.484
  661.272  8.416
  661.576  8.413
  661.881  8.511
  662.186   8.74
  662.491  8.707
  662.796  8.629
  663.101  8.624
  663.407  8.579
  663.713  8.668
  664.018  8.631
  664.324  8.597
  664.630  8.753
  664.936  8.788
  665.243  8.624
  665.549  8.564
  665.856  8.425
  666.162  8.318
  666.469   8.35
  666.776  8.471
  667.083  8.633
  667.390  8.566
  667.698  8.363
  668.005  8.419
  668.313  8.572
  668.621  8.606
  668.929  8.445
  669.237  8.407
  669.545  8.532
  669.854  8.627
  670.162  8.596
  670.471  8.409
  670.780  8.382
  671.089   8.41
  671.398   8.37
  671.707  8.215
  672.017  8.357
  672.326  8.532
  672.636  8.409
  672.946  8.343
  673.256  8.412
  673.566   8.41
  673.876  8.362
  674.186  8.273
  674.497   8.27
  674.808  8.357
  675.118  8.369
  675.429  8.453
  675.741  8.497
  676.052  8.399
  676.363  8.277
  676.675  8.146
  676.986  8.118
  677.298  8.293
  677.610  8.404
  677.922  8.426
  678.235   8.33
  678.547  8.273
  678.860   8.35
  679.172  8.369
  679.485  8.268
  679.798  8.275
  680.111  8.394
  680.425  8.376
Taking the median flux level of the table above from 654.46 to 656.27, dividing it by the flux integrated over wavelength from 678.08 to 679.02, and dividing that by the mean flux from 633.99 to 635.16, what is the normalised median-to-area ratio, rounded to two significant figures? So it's 0.12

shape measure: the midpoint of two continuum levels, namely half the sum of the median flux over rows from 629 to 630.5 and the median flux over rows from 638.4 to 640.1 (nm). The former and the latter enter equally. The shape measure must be 8.71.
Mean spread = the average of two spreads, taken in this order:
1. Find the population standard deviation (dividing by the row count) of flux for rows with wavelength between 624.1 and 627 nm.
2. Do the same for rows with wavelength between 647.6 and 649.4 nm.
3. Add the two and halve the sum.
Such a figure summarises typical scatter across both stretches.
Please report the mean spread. 0.146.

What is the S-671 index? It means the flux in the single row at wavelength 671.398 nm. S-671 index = 8.37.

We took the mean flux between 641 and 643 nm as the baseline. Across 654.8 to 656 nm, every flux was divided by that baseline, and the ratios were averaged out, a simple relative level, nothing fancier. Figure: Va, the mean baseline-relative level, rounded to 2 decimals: 0.95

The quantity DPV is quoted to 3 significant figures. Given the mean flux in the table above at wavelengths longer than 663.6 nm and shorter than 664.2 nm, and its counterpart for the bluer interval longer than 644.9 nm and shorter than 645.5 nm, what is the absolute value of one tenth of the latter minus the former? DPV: 7.80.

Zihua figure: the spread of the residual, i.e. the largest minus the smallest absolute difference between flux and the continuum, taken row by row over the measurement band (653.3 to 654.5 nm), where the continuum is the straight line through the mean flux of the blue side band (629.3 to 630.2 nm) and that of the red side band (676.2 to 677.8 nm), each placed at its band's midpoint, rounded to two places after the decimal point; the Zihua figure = 0.13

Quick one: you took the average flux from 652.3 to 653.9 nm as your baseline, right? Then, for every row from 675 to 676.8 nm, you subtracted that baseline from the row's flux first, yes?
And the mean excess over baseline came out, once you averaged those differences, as -0.36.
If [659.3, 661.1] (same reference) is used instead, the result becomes -0.14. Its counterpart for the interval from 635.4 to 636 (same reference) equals -0.01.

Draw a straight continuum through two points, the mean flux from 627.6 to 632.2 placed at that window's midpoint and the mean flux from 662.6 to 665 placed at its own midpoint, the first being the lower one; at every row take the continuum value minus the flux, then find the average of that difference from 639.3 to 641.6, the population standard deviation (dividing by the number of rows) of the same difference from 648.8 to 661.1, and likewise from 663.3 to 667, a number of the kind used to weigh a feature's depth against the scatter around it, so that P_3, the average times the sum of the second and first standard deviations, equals 0.076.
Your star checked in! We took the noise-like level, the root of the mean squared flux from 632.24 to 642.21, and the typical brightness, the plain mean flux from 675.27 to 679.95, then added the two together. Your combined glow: 17.15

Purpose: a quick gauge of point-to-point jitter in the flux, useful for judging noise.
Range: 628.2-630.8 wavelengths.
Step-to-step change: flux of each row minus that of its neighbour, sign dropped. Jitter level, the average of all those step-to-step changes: 0.133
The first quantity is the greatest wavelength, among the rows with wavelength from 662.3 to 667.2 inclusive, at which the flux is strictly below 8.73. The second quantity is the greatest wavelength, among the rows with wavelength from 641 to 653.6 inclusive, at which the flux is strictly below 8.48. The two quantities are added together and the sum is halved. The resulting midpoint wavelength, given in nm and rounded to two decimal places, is 658.59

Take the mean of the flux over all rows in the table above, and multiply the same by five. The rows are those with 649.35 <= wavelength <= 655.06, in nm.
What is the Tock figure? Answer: 43.0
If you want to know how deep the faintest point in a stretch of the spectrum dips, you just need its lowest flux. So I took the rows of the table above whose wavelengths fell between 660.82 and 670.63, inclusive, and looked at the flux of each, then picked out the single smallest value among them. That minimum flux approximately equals 8.318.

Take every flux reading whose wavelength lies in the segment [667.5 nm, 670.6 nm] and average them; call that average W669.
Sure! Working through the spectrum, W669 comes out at 8.50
